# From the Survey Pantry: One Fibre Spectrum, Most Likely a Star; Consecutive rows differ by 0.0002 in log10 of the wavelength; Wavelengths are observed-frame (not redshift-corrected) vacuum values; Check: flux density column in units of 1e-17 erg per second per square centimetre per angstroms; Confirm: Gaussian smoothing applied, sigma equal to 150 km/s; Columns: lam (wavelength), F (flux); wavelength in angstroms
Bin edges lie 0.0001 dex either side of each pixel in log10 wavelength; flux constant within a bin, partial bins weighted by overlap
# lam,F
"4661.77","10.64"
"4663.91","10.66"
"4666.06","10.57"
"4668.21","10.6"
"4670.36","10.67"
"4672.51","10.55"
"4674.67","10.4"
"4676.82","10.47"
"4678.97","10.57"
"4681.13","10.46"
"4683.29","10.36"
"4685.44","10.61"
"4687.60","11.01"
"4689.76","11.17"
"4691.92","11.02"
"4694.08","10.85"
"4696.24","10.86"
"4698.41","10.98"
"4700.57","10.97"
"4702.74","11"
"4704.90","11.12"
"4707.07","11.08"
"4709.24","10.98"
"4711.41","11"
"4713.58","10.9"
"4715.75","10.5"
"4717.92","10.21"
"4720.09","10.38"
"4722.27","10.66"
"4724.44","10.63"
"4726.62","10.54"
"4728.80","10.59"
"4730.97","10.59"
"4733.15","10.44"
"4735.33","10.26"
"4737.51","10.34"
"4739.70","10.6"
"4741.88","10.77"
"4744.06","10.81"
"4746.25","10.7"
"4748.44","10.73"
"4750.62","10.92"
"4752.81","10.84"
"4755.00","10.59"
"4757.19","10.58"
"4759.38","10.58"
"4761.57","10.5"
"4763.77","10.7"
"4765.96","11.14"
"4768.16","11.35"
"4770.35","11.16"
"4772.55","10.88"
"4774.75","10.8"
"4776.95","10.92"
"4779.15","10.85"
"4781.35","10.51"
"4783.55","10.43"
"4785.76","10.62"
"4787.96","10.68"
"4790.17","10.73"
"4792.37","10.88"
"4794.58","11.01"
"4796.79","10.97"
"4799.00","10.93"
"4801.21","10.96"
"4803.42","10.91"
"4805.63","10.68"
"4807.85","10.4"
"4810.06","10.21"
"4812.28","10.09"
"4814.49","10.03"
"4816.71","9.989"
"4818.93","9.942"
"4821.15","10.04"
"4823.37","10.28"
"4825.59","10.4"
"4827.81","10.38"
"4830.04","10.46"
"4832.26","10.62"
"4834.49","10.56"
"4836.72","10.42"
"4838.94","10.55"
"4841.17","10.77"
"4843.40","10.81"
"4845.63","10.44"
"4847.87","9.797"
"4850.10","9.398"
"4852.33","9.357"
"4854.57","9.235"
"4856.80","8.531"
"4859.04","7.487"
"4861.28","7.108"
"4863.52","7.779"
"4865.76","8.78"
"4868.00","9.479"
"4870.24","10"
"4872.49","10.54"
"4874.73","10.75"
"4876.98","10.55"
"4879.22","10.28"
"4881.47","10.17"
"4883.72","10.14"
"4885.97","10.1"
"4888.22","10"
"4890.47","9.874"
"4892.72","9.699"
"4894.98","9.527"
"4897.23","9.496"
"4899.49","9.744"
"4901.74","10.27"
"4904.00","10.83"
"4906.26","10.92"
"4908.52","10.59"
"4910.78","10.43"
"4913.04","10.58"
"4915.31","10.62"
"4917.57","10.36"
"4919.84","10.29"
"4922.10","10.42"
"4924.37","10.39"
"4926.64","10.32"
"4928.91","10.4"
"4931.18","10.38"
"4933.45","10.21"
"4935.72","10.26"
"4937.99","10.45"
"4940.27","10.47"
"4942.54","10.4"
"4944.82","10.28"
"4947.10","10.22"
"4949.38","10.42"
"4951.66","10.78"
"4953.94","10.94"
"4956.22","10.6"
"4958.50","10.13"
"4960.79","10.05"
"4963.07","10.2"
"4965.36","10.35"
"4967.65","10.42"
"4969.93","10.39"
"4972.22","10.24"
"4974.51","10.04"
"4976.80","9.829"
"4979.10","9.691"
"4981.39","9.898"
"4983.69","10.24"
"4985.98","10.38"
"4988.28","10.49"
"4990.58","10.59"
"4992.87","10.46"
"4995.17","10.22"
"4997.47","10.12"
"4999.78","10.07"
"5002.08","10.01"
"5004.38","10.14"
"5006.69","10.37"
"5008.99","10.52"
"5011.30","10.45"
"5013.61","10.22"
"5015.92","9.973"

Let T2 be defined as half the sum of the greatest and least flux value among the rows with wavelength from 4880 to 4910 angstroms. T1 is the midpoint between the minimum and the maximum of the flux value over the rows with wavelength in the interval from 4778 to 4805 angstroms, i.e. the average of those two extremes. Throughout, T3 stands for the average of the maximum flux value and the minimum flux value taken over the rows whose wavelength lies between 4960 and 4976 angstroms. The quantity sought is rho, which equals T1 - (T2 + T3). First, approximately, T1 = 10.7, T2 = 10.2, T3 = 10.2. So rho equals -9.7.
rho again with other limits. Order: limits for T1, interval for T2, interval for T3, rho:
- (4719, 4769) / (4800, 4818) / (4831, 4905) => -8.6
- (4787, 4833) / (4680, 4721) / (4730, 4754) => -10.8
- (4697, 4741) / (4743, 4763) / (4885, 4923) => -10.3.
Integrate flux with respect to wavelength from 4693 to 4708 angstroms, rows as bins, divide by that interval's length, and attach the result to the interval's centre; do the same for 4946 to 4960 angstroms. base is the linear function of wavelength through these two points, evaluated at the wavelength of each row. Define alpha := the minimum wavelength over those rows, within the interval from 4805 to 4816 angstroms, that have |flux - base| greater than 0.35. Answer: 4807.85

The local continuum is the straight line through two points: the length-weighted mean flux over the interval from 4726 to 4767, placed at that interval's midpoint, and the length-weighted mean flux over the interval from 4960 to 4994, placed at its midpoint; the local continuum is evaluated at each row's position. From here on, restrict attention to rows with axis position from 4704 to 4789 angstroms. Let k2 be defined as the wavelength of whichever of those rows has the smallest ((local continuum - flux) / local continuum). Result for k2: 4768.16 angstroms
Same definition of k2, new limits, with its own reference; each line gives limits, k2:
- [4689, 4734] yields 4689.76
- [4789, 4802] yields 4794.58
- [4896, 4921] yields 4906.26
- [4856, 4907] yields 4906.26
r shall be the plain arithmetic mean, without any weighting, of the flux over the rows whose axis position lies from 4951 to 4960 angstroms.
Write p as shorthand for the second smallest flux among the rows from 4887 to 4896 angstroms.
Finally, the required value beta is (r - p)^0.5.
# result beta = 0.96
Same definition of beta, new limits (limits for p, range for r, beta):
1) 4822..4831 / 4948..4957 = 0.55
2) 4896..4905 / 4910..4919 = 0.87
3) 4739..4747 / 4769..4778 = 0.49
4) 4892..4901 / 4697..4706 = 1.22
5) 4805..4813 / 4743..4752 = 0.76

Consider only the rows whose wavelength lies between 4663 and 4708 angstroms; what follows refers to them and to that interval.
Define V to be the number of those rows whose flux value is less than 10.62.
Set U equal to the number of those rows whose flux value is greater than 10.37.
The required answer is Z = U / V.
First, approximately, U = 20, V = 9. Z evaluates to 2.2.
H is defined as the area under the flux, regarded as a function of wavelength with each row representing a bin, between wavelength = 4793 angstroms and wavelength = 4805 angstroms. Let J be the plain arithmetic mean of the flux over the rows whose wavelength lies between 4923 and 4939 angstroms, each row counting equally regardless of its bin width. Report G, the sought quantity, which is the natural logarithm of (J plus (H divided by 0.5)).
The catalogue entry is 5.6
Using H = 131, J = 10.3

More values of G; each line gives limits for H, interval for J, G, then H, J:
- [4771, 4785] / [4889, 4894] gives 5.7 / 150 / 9.8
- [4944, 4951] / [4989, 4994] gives 5.0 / 72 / 10.5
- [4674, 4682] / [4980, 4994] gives 5.2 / 84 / 10.3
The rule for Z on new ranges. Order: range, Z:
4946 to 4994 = 0.5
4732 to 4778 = 2.4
